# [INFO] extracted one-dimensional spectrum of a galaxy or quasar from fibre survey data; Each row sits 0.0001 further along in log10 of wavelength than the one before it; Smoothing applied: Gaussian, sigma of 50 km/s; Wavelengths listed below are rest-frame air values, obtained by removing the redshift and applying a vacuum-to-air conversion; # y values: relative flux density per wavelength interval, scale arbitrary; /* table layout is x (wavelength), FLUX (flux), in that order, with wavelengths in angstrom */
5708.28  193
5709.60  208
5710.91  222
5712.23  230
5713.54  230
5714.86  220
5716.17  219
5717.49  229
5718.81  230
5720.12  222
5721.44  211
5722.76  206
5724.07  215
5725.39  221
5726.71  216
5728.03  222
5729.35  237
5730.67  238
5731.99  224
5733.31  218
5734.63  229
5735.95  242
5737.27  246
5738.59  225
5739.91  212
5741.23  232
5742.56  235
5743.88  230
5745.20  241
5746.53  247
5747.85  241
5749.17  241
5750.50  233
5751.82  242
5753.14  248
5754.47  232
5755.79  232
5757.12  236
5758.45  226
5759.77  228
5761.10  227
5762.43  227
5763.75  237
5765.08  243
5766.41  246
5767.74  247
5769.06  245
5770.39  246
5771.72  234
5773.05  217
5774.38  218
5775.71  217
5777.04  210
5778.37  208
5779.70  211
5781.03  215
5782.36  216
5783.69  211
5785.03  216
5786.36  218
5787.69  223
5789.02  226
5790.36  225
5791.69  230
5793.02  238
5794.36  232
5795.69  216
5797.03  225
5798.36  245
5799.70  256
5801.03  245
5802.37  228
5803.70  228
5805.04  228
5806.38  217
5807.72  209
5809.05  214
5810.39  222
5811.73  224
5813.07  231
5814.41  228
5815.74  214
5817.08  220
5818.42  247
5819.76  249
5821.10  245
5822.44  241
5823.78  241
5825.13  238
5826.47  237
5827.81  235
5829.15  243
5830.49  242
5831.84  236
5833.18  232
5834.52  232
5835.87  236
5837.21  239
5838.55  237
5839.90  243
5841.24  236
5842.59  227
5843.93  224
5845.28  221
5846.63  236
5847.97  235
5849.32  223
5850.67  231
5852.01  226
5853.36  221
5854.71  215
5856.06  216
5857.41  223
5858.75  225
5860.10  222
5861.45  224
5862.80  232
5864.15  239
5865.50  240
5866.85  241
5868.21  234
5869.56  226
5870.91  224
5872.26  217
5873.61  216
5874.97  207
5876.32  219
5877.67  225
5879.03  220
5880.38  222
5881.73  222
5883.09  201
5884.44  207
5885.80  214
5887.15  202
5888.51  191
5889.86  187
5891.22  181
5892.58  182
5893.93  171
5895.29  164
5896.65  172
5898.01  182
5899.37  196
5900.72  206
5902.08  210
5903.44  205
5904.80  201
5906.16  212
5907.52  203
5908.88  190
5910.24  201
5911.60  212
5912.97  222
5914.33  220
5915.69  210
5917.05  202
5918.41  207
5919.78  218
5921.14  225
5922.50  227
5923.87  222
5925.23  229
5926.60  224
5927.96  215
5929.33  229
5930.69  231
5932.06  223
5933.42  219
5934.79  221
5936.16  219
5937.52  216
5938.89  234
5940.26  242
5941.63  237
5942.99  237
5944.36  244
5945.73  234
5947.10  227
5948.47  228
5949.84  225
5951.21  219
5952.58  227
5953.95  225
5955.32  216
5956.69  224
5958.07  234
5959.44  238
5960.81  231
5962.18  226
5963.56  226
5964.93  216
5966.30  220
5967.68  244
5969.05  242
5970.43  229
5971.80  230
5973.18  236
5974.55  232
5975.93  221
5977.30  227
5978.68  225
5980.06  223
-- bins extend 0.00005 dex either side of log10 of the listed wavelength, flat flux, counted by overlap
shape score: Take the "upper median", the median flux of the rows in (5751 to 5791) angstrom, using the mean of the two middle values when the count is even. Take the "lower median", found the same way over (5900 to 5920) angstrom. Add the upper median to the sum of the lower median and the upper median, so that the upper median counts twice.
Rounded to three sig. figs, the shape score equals 660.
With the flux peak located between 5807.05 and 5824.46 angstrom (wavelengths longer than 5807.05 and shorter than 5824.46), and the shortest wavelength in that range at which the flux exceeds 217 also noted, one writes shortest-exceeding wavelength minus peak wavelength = -9.4 angstrom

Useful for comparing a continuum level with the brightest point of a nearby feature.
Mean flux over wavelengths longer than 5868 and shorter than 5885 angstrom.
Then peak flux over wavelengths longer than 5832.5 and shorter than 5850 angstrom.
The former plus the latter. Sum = 461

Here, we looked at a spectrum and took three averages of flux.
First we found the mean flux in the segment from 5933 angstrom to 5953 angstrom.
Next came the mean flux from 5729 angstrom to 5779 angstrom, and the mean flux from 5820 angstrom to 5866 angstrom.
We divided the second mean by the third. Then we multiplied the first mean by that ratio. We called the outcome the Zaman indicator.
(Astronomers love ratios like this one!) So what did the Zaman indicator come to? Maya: 229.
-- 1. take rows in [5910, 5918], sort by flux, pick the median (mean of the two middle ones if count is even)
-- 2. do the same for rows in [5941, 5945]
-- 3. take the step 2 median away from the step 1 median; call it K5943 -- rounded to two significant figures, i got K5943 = -26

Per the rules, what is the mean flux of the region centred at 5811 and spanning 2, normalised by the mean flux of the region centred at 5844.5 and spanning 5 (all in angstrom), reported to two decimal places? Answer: 0.98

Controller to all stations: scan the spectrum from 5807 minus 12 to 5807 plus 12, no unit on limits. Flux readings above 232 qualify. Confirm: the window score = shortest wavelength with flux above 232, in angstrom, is 5798.36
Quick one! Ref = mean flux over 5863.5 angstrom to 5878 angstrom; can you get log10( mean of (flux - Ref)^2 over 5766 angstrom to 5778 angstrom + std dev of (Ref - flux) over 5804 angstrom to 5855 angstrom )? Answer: 2.39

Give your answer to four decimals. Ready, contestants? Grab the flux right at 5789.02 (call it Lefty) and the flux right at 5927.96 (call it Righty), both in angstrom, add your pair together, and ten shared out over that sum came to 0.0227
